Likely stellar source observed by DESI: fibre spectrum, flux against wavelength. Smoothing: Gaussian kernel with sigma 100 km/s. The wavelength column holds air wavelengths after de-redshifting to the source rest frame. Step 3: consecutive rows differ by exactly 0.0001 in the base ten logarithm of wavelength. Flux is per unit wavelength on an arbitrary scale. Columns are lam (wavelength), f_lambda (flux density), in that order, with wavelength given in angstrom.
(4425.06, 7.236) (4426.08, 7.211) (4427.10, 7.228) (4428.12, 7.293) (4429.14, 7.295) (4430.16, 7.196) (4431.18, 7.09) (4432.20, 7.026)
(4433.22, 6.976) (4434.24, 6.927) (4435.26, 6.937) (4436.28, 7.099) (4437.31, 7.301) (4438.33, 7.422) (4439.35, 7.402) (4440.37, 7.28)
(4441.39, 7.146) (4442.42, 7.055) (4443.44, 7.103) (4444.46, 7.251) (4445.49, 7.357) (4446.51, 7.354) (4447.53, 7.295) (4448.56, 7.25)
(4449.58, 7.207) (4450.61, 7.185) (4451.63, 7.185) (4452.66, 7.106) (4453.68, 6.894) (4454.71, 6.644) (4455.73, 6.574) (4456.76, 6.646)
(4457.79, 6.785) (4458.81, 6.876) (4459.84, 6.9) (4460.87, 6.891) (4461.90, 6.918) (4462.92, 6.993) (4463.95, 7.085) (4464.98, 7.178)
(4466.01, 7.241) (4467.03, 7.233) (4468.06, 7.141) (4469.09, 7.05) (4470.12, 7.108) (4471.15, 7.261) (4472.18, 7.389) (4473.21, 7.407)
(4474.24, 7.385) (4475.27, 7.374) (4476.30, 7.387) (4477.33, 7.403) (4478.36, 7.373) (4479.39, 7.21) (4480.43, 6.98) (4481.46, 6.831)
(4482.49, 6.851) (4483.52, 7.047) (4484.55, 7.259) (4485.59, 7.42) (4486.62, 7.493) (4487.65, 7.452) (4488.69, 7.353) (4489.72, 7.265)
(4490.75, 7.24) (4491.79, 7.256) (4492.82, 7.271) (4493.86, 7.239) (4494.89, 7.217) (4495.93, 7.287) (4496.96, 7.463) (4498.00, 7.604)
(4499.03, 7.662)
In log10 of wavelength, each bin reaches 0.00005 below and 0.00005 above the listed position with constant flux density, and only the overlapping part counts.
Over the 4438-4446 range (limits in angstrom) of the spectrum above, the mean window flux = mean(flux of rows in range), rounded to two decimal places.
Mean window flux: 7.25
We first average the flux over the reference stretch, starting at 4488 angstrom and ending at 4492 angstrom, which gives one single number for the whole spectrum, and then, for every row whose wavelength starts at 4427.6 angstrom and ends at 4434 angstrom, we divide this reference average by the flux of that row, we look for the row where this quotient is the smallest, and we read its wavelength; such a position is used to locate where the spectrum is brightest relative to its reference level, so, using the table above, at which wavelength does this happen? 4429.14 angstrom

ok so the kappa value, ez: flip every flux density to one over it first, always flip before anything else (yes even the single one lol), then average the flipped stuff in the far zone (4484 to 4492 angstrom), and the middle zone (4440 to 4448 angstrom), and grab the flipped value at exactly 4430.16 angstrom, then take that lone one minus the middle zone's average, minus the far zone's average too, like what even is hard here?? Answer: -0.136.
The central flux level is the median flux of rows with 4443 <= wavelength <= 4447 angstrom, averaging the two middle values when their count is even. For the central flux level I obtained 7.30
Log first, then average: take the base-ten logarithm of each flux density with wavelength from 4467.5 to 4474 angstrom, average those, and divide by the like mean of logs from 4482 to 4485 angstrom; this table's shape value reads 1.01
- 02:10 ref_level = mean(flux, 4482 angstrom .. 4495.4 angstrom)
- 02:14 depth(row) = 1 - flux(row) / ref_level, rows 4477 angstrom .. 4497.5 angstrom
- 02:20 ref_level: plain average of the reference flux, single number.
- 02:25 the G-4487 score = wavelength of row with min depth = 4486.62 angstrom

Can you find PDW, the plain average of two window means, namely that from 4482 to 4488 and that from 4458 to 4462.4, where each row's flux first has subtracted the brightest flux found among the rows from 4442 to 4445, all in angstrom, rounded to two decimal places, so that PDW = -0.18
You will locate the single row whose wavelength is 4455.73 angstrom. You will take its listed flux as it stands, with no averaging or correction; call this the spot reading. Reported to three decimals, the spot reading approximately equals 6.574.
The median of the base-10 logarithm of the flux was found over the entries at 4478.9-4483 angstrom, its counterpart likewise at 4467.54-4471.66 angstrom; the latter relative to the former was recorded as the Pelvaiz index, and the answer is 1.02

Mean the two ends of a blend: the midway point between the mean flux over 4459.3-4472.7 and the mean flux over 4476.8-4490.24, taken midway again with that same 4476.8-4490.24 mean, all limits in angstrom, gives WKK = 7.20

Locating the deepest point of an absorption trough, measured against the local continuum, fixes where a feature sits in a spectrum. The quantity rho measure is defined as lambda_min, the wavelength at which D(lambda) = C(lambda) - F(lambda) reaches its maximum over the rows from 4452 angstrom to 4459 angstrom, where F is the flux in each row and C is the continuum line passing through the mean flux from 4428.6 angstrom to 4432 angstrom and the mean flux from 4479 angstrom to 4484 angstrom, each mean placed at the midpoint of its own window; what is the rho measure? 4455.73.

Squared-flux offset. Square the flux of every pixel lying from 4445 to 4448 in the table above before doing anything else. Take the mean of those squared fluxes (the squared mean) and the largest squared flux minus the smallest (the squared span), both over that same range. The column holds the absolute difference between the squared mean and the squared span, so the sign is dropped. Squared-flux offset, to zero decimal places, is 53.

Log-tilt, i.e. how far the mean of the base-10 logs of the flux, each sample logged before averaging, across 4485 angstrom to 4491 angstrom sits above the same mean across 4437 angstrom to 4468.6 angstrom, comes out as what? 0.017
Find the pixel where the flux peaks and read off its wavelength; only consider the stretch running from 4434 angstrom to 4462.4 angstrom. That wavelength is 4438.33 angstrom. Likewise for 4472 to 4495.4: 4486.62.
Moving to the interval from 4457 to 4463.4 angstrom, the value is 4462.92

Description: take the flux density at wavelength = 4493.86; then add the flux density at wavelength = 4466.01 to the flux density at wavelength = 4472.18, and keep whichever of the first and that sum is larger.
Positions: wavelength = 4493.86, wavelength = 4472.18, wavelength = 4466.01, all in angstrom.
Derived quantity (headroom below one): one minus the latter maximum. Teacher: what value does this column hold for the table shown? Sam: -13.63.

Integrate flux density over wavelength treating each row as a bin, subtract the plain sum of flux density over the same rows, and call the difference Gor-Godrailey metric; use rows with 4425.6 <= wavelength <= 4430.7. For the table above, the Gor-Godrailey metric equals 0.71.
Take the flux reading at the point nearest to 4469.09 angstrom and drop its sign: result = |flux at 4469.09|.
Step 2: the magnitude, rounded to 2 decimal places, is 7.05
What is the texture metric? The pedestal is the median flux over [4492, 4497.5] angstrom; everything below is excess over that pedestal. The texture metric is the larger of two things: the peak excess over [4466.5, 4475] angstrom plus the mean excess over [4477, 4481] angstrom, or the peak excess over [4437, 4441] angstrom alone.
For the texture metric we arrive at 0.15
